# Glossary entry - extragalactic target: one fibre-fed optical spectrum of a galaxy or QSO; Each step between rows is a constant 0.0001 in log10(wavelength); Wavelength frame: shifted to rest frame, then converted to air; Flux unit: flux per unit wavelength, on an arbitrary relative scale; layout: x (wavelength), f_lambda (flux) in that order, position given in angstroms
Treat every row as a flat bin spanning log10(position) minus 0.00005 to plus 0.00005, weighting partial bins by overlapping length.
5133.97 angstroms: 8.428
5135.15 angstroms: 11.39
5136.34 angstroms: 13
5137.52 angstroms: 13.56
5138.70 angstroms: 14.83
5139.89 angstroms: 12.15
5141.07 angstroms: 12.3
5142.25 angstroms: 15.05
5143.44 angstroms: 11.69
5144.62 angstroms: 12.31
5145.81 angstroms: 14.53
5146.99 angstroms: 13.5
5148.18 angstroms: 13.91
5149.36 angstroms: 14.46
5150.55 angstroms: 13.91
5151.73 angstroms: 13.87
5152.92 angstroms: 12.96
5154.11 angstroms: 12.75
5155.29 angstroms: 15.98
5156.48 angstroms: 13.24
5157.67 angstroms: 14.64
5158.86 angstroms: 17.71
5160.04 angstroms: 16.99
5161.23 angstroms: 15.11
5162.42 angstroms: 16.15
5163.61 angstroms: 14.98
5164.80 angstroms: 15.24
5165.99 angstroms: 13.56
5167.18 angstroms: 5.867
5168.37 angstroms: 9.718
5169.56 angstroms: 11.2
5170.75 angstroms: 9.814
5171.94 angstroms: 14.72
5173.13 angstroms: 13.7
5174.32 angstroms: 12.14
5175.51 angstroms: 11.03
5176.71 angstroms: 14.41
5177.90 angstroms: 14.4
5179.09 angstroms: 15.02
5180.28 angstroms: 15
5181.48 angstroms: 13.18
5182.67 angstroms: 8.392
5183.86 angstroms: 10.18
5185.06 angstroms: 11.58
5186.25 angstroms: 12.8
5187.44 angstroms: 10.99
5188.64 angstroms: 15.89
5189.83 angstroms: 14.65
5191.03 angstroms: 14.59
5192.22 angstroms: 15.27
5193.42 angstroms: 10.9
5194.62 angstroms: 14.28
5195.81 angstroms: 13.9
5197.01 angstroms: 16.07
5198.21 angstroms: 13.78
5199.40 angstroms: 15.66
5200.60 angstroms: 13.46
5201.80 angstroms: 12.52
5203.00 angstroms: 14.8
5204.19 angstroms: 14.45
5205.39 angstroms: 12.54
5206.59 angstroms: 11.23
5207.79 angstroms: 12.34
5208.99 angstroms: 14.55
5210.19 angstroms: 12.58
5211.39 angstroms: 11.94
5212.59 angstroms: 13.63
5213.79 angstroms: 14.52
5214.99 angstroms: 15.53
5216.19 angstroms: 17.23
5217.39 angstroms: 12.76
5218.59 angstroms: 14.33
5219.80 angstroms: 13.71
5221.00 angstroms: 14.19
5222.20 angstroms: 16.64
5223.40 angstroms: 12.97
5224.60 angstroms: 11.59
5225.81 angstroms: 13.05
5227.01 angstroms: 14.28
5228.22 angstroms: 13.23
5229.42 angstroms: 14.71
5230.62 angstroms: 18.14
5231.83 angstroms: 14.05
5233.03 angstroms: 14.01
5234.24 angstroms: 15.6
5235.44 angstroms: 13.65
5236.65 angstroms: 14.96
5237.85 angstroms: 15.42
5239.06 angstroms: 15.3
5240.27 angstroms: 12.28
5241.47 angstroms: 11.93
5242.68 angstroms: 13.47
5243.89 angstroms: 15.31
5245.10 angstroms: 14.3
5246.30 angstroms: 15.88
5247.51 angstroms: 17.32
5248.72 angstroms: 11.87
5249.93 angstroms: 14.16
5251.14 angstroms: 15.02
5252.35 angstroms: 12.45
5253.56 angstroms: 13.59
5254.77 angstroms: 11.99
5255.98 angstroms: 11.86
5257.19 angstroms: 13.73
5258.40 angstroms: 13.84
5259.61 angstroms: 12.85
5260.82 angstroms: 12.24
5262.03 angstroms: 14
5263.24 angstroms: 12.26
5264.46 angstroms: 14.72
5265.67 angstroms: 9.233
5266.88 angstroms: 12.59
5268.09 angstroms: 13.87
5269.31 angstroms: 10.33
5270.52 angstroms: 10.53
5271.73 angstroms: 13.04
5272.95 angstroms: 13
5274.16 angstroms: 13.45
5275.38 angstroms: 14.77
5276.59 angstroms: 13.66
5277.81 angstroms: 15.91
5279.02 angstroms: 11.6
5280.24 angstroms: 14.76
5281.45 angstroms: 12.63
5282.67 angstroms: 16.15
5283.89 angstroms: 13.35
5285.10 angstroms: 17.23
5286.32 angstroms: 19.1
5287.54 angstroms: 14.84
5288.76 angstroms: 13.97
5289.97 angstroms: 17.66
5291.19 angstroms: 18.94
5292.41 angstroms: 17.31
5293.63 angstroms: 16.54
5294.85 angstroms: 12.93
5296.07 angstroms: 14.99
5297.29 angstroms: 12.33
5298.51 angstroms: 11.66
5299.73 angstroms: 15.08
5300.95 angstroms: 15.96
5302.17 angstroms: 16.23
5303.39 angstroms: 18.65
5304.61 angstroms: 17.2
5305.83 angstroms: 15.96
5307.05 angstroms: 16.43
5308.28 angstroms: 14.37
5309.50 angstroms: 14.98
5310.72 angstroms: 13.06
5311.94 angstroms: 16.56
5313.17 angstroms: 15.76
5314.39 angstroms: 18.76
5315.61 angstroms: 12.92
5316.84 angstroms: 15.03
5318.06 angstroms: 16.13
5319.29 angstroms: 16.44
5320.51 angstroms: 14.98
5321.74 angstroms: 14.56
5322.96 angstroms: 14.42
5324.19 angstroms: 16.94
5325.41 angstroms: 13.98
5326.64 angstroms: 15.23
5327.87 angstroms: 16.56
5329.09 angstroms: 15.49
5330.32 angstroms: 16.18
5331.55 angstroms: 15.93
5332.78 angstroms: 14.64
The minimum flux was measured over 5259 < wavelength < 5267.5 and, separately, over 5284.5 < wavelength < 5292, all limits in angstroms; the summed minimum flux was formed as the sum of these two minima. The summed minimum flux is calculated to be 23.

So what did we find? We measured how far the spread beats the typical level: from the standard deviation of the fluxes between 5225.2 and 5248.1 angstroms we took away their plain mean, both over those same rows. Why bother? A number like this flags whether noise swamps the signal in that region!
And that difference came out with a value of -13.0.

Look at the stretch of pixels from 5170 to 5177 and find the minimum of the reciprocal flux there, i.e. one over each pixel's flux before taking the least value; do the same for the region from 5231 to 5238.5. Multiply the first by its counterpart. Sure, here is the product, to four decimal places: 0.0044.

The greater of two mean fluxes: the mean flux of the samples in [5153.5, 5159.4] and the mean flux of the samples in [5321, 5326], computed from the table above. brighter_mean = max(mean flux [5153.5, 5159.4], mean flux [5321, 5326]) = 15.0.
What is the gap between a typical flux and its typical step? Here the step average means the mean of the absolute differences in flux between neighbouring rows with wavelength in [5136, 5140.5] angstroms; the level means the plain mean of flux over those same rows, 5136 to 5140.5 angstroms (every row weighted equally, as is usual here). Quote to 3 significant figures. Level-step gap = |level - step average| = 11.9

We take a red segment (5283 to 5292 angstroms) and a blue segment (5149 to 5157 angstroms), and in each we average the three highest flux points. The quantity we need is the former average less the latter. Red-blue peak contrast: 3.8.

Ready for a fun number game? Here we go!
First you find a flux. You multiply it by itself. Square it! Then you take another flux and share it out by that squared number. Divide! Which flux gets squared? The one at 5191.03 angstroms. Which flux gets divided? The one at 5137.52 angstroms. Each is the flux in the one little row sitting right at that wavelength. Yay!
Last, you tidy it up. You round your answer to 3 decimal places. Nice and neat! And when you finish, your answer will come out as 0.064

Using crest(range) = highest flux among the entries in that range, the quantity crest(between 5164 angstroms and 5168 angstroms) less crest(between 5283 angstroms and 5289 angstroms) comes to -4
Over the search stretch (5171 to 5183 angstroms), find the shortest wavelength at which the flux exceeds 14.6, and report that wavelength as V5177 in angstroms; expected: 5171.94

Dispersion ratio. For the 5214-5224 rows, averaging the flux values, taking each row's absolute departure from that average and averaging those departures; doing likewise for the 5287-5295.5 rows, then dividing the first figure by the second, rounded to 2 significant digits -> 0.74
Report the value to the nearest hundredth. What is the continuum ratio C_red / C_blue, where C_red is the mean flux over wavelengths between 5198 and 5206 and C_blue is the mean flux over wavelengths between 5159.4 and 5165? 0.88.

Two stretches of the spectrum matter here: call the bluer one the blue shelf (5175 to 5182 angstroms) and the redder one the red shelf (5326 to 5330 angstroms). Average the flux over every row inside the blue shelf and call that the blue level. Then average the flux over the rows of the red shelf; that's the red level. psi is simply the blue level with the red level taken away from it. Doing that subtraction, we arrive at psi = -1.9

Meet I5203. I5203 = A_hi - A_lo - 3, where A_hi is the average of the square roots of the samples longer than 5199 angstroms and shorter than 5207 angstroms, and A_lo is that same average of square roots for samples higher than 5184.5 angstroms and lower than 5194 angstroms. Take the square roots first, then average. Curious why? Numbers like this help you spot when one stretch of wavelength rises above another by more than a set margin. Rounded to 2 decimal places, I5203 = -2.97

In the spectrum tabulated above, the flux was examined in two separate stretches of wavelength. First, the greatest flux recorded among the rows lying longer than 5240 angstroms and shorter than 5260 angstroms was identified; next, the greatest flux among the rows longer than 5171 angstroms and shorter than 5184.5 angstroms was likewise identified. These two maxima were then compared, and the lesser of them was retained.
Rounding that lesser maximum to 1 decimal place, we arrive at 15.0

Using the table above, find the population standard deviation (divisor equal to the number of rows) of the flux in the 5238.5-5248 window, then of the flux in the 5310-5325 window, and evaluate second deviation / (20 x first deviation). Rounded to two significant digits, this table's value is 0.046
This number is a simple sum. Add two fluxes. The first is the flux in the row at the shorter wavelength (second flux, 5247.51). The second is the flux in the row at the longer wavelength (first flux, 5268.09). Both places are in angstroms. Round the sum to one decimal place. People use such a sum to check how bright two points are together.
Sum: 31.2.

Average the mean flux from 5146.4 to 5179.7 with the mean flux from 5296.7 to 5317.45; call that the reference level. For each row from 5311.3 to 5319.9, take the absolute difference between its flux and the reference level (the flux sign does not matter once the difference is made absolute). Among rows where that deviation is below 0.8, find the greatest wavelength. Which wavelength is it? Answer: 5316.84 angstroms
